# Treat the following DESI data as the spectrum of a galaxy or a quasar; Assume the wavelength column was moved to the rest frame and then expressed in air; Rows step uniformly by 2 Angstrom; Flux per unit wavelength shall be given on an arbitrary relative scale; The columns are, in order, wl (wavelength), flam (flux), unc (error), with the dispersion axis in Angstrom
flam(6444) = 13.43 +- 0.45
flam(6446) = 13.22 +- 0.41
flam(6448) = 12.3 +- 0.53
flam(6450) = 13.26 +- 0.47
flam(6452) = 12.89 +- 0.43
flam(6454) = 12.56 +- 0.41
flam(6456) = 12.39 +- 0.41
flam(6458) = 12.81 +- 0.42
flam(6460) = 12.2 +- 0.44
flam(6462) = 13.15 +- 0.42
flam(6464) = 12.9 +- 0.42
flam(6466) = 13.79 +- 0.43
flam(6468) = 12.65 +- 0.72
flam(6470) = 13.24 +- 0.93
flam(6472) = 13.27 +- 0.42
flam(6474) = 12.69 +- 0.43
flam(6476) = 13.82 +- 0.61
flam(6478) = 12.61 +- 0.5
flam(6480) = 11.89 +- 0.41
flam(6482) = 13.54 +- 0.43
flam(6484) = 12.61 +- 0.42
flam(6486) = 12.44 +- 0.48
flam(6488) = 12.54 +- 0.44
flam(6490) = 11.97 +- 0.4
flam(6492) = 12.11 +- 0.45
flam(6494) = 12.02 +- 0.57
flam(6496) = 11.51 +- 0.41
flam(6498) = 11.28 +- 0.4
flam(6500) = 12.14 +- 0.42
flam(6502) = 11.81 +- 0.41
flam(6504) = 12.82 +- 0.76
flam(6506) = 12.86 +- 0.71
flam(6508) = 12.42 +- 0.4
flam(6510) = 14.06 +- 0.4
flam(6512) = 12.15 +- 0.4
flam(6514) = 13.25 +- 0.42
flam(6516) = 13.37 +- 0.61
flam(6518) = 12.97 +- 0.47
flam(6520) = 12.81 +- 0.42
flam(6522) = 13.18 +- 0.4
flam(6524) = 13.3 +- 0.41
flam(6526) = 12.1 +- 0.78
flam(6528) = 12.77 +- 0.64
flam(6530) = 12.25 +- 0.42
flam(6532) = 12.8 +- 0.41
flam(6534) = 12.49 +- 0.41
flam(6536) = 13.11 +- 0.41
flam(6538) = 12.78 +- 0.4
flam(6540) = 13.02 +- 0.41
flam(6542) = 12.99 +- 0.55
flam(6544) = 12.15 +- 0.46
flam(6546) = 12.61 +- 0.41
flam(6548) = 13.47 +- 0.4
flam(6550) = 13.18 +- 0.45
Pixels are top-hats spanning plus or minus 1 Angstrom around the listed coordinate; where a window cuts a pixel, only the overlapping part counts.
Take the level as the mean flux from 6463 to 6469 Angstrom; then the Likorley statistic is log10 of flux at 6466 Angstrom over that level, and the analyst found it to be 0.02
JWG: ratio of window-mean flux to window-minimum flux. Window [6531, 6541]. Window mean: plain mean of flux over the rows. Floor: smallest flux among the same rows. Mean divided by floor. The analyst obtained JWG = 1.03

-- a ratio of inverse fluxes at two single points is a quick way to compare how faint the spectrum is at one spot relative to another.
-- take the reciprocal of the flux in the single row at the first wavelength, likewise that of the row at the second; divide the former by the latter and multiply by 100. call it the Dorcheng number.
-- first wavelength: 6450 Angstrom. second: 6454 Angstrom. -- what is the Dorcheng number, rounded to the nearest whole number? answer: 95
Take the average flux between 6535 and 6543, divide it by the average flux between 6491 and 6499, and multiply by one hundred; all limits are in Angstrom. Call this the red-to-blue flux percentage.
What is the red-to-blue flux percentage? 111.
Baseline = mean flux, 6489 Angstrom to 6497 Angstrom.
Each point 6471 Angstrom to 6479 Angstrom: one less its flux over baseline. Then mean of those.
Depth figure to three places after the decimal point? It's -0.100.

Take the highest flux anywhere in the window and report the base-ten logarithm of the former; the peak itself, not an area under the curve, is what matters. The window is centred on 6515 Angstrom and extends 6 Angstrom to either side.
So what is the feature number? 1.15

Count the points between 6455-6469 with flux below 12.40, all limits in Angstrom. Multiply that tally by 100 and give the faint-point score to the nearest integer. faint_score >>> 200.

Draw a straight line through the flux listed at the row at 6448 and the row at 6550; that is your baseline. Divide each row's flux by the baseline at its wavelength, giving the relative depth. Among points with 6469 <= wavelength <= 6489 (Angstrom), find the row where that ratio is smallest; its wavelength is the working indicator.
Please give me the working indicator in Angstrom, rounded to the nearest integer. 6480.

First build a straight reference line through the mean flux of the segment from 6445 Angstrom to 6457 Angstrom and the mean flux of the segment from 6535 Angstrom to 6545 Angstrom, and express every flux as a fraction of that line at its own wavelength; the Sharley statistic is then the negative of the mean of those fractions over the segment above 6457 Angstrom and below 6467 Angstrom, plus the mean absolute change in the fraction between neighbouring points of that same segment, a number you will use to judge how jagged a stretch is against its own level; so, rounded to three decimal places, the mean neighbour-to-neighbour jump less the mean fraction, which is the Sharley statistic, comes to -0.962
